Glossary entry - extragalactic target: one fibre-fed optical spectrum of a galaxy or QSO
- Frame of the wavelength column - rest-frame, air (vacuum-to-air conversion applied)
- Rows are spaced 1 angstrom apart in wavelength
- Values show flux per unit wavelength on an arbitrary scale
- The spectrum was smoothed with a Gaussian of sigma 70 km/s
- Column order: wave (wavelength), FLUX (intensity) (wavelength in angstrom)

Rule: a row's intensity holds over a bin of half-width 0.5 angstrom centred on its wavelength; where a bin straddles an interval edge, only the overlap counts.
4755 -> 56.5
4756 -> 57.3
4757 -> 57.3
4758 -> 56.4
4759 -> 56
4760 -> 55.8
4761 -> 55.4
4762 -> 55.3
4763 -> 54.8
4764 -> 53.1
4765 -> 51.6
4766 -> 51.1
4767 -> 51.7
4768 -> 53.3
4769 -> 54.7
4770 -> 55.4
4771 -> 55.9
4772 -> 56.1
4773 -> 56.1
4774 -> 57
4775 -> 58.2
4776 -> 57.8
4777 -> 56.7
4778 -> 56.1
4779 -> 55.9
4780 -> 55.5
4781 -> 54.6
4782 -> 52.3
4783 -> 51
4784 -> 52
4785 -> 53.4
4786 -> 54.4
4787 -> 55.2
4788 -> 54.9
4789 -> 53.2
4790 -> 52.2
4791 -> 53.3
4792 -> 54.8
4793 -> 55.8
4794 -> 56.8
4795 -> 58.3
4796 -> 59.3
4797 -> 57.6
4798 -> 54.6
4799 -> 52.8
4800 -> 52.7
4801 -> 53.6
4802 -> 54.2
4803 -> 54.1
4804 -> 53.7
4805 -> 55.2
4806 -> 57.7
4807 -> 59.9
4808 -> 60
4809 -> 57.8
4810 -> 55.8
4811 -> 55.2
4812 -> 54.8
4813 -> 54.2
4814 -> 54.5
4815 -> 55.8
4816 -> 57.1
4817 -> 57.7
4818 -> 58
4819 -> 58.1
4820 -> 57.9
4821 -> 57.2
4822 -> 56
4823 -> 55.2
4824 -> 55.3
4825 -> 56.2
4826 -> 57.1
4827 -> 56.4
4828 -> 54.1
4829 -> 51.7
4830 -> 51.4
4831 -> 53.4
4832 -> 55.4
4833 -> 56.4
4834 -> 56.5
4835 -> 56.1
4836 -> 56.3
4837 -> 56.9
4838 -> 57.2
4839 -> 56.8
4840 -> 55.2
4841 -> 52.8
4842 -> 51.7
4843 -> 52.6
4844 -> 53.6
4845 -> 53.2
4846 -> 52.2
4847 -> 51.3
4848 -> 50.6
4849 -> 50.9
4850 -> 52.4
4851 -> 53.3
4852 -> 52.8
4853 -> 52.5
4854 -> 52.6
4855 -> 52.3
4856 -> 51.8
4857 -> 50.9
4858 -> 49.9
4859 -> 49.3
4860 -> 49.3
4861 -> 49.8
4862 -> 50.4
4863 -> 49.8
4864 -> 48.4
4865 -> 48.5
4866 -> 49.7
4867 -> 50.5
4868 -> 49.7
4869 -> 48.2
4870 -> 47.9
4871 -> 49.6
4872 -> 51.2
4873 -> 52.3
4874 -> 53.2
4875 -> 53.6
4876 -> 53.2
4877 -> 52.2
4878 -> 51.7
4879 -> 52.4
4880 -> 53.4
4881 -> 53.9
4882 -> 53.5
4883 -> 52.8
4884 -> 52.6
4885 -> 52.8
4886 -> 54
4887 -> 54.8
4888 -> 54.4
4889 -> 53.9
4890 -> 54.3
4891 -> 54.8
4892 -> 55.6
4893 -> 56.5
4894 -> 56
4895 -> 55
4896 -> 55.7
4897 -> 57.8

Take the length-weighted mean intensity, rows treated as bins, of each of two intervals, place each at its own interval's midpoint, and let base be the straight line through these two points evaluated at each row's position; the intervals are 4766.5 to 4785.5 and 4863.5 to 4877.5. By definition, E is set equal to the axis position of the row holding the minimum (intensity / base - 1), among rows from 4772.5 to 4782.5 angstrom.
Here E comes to 4782 angstrom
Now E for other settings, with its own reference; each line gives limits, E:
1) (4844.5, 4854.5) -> 4848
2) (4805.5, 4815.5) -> 4813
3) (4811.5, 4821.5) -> 4813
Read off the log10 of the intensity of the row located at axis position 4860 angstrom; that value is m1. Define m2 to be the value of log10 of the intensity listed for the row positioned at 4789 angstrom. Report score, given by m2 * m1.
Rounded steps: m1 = 1.693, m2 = 1.73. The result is 2.92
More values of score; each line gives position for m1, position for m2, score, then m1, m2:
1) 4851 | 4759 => 3.02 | 1.727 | 1.75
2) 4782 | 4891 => 2.99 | 1.719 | 1.74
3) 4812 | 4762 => 3.03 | 1.739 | 1.74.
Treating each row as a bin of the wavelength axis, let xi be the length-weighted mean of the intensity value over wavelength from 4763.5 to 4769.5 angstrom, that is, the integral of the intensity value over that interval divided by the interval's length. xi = 52.6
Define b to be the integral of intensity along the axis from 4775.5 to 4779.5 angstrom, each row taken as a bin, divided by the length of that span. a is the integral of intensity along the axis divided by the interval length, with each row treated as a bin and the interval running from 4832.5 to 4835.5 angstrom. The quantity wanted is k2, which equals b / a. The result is 1.01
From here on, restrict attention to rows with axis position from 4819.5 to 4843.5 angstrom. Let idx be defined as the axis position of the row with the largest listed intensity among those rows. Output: 4820 angstrom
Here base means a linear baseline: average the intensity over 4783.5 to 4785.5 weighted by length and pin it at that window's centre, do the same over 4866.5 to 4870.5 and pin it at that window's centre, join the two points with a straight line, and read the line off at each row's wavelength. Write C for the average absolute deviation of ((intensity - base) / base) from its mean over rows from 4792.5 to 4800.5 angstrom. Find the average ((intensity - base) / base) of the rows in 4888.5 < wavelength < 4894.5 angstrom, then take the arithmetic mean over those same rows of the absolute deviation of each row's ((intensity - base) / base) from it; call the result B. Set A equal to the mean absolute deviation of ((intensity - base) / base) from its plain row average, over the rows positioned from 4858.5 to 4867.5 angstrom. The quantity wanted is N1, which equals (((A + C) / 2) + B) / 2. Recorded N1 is 0.022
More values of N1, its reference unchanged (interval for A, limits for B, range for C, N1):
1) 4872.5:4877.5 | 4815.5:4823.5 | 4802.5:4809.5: 0.021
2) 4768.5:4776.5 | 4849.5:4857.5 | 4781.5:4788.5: 0.016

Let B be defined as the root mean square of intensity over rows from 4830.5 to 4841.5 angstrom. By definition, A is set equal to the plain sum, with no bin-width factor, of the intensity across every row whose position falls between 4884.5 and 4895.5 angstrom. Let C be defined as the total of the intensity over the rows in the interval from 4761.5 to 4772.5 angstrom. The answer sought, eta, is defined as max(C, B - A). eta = 593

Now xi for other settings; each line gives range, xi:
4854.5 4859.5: 50.8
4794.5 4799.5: 56.5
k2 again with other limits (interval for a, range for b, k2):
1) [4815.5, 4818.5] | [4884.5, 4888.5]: 0.94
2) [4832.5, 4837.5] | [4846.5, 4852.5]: 0.92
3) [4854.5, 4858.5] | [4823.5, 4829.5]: 1.08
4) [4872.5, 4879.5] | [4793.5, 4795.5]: 1.09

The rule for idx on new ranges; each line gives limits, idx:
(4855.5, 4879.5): 4875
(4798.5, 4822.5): 4808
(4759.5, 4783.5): 4775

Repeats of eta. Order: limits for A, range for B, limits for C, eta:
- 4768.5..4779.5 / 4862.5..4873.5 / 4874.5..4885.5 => 582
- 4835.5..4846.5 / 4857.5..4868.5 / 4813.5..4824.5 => 623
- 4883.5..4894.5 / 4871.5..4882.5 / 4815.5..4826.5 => 626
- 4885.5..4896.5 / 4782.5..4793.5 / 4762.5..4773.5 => 594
